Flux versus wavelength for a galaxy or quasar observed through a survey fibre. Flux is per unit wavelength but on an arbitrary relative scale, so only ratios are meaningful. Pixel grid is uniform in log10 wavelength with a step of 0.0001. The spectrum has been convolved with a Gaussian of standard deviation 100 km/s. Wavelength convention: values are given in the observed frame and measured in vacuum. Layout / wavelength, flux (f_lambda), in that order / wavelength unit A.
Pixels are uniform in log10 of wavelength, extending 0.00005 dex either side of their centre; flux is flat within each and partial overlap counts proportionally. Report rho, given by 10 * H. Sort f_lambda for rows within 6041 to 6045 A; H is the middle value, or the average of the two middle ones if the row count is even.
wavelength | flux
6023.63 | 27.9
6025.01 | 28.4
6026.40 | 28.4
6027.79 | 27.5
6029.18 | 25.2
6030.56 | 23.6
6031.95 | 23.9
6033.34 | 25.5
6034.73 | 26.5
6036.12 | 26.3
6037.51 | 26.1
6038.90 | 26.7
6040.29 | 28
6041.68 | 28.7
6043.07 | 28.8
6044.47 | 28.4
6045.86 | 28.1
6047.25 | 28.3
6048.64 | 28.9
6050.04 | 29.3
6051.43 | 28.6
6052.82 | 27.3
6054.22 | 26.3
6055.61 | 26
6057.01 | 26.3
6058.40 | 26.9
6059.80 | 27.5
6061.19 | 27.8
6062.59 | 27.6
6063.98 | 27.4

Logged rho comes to 287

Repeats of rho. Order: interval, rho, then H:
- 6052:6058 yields 263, 26.3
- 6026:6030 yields 275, 27.5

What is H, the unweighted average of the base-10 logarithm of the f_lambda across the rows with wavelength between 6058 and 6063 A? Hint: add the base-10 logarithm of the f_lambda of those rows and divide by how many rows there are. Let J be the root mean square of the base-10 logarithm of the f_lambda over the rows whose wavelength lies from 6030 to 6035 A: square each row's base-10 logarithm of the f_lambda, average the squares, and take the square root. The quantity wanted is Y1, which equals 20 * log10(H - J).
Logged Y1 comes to -27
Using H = 1.44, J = 1.395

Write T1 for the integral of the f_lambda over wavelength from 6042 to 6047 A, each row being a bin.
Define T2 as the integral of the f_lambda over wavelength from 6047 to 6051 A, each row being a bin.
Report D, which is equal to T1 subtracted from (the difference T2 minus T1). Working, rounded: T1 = 142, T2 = 115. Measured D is -169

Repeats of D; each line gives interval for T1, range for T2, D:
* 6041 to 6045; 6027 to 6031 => -126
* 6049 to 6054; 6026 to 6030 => -175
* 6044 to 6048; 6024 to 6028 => -114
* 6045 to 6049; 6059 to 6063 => -117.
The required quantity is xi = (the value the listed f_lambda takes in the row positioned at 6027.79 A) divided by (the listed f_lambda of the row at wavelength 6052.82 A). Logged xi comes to 1.01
